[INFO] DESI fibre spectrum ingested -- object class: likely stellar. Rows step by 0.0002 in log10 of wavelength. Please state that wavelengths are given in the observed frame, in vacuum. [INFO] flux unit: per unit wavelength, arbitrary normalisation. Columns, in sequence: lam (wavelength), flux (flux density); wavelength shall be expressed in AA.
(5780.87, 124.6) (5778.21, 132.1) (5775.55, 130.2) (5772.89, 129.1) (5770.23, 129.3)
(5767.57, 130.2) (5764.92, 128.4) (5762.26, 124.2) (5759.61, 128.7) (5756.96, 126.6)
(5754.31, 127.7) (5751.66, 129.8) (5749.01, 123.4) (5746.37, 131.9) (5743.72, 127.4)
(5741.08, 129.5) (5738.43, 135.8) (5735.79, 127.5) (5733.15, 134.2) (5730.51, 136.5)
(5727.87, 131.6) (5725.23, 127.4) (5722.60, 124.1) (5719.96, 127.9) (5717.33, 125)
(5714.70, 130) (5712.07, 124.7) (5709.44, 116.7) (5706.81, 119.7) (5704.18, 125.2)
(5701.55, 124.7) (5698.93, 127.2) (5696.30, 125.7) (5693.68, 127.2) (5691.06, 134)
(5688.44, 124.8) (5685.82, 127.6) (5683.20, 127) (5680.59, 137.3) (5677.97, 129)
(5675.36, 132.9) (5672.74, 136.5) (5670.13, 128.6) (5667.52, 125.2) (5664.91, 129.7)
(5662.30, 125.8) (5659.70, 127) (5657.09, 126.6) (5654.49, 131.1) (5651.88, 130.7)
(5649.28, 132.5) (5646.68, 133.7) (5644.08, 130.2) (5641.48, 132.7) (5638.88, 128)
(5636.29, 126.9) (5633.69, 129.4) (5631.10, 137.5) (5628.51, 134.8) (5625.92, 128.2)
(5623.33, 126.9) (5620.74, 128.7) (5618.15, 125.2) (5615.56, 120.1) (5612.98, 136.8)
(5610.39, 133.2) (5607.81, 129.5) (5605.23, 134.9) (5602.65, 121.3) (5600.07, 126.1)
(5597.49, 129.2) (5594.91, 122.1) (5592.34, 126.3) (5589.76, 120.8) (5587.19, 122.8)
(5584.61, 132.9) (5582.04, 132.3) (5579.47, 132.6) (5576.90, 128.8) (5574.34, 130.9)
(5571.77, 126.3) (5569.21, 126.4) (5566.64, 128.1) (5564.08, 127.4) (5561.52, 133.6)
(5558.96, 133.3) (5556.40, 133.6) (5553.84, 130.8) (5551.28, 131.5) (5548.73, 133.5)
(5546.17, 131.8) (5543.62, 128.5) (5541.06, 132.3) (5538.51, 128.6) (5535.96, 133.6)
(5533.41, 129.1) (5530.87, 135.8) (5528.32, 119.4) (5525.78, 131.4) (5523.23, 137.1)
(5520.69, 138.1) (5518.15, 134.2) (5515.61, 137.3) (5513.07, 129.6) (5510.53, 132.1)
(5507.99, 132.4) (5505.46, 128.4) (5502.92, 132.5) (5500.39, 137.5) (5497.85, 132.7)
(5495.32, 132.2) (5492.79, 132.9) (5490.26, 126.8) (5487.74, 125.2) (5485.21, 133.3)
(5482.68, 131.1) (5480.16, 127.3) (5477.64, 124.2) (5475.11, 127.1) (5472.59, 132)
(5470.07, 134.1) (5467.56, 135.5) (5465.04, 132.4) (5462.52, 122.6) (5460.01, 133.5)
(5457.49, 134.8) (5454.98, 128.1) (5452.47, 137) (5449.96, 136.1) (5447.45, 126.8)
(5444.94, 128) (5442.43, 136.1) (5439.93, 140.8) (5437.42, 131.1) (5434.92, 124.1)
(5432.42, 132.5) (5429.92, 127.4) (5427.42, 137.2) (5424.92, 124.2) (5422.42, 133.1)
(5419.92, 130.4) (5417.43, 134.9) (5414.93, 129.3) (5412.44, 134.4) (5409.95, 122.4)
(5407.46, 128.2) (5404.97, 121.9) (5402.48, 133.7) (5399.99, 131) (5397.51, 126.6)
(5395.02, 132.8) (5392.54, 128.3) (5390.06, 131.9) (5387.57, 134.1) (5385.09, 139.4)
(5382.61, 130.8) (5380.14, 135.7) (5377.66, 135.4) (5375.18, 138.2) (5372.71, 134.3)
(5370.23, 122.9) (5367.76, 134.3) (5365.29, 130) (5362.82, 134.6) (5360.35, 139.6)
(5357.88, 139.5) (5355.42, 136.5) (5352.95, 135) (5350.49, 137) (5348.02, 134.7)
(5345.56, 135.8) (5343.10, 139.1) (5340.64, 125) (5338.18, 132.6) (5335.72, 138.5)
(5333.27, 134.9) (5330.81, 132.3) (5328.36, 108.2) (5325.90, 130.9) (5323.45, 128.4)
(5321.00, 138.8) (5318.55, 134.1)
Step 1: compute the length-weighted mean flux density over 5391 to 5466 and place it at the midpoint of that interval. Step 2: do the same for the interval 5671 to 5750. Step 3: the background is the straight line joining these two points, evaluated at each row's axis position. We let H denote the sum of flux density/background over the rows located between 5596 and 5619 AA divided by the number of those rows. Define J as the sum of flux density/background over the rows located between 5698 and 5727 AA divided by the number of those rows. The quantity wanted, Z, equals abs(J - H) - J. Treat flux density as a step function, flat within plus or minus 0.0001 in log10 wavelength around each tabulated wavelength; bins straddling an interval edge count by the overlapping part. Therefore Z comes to -0.95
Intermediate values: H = 0.99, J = 0.97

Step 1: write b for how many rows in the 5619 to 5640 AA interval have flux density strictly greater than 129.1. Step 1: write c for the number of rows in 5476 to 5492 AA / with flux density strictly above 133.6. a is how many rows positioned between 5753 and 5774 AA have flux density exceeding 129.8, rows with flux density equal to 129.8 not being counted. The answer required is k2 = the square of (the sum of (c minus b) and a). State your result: 4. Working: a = 1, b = 3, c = 0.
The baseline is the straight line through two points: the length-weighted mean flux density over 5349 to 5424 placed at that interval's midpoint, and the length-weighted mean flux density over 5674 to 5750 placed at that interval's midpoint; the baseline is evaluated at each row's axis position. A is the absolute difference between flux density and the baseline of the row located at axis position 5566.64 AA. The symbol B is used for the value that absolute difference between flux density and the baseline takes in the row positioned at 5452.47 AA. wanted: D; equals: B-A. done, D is 3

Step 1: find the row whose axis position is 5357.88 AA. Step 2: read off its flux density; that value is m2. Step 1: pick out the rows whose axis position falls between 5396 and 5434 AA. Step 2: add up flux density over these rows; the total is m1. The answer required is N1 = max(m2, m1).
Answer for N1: 1947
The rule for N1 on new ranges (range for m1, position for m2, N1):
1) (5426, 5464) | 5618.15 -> 1976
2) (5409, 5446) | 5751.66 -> 1966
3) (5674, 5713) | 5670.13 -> 1904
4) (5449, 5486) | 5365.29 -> 1969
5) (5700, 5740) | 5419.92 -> 1911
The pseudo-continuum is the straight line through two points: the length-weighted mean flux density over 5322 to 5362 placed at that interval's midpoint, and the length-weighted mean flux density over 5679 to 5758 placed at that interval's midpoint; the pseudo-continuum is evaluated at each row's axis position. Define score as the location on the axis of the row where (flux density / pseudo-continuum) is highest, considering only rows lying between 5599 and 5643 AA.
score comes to 5631.10 AA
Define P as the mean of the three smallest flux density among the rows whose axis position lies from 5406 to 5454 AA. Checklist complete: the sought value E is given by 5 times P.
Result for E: 618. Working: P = 124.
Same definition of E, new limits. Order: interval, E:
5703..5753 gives 600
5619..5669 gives 629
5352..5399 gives 630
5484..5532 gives 619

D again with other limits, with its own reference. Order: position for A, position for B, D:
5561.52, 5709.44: 8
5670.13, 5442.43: 4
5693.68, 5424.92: 7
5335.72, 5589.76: 4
